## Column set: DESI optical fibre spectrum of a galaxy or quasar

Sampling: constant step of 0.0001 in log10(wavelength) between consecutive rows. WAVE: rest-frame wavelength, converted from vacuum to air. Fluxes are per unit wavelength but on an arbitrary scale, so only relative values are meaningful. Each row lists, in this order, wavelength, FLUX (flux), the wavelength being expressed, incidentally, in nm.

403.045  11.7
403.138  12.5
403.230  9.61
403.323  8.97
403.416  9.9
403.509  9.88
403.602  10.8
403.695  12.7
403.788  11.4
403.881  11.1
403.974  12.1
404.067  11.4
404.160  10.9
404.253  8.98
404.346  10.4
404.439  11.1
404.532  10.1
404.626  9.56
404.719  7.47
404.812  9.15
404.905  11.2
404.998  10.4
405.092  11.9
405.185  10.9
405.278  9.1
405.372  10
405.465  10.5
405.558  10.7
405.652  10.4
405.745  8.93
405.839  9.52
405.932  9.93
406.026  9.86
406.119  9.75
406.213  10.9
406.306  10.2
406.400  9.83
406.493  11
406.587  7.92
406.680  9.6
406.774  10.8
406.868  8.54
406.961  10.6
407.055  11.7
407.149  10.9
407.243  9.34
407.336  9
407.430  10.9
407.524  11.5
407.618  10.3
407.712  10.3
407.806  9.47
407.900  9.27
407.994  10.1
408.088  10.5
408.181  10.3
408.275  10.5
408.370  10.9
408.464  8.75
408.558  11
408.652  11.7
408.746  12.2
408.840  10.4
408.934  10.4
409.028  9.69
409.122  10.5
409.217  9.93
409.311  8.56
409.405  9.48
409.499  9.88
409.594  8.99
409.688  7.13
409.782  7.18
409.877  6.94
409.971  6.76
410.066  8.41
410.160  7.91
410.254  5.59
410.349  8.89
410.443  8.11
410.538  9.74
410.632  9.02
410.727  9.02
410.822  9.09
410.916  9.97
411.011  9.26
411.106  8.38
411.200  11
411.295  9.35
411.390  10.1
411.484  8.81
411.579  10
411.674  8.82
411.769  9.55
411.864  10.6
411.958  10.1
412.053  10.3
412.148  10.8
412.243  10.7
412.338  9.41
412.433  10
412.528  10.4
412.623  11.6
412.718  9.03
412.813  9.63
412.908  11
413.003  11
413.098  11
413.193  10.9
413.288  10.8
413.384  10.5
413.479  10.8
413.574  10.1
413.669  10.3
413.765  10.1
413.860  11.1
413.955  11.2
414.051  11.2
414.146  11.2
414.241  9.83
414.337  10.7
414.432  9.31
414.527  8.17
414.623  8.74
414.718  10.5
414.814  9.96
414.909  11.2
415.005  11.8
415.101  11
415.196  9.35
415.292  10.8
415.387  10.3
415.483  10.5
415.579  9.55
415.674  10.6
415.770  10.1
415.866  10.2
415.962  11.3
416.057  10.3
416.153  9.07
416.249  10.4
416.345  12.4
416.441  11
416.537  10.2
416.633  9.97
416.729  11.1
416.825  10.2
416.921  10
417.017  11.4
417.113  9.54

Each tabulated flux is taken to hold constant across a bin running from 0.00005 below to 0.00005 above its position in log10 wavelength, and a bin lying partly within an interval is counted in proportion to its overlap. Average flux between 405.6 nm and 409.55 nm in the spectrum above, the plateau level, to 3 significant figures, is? 10.1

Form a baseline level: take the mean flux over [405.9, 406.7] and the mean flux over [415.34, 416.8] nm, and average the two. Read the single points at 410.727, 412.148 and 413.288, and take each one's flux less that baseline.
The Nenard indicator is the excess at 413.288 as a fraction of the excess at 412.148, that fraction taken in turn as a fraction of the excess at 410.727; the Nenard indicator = -0.86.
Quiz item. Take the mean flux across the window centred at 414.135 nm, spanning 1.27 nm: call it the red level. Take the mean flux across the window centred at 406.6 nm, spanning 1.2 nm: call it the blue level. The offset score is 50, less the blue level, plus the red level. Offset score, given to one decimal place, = 50.1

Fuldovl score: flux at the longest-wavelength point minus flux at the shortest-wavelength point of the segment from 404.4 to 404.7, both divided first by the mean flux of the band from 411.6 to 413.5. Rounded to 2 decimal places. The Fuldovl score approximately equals -0.15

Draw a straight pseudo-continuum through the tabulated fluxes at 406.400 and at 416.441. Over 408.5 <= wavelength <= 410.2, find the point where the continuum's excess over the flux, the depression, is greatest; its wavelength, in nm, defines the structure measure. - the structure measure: 409.971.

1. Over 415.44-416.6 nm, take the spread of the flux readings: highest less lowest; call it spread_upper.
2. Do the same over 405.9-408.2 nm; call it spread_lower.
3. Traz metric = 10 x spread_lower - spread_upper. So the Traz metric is 34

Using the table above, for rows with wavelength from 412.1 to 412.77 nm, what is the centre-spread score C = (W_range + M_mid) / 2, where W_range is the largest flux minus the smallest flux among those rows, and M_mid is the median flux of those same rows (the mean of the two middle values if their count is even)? 6.5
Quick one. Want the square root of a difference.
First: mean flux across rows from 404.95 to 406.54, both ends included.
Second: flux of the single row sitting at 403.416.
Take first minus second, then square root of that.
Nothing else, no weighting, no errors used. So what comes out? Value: 0.57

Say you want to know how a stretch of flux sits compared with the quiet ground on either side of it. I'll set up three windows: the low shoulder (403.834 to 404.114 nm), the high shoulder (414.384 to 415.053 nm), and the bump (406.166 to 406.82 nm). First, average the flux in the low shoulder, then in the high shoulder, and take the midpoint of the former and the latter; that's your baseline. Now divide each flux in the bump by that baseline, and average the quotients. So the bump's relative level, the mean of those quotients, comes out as 0.934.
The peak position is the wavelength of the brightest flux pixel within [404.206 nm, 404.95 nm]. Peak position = 404.905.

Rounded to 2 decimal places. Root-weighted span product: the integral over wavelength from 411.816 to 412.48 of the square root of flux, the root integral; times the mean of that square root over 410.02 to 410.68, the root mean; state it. 6.09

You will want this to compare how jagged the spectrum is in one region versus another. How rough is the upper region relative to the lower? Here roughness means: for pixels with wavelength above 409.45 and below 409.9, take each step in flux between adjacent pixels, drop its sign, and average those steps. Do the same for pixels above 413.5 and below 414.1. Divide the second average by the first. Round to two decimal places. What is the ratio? 0.39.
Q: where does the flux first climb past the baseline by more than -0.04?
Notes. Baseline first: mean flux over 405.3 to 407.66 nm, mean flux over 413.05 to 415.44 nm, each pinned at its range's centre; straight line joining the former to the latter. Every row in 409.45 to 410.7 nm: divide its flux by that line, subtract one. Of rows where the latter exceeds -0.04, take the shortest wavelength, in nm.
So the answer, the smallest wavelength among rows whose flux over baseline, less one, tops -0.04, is 409.499 nm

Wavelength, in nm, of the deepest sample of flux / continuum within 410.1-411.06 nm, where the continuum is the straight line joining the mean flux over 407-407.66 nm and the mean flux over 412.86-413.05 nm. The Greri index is 410.254 nm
